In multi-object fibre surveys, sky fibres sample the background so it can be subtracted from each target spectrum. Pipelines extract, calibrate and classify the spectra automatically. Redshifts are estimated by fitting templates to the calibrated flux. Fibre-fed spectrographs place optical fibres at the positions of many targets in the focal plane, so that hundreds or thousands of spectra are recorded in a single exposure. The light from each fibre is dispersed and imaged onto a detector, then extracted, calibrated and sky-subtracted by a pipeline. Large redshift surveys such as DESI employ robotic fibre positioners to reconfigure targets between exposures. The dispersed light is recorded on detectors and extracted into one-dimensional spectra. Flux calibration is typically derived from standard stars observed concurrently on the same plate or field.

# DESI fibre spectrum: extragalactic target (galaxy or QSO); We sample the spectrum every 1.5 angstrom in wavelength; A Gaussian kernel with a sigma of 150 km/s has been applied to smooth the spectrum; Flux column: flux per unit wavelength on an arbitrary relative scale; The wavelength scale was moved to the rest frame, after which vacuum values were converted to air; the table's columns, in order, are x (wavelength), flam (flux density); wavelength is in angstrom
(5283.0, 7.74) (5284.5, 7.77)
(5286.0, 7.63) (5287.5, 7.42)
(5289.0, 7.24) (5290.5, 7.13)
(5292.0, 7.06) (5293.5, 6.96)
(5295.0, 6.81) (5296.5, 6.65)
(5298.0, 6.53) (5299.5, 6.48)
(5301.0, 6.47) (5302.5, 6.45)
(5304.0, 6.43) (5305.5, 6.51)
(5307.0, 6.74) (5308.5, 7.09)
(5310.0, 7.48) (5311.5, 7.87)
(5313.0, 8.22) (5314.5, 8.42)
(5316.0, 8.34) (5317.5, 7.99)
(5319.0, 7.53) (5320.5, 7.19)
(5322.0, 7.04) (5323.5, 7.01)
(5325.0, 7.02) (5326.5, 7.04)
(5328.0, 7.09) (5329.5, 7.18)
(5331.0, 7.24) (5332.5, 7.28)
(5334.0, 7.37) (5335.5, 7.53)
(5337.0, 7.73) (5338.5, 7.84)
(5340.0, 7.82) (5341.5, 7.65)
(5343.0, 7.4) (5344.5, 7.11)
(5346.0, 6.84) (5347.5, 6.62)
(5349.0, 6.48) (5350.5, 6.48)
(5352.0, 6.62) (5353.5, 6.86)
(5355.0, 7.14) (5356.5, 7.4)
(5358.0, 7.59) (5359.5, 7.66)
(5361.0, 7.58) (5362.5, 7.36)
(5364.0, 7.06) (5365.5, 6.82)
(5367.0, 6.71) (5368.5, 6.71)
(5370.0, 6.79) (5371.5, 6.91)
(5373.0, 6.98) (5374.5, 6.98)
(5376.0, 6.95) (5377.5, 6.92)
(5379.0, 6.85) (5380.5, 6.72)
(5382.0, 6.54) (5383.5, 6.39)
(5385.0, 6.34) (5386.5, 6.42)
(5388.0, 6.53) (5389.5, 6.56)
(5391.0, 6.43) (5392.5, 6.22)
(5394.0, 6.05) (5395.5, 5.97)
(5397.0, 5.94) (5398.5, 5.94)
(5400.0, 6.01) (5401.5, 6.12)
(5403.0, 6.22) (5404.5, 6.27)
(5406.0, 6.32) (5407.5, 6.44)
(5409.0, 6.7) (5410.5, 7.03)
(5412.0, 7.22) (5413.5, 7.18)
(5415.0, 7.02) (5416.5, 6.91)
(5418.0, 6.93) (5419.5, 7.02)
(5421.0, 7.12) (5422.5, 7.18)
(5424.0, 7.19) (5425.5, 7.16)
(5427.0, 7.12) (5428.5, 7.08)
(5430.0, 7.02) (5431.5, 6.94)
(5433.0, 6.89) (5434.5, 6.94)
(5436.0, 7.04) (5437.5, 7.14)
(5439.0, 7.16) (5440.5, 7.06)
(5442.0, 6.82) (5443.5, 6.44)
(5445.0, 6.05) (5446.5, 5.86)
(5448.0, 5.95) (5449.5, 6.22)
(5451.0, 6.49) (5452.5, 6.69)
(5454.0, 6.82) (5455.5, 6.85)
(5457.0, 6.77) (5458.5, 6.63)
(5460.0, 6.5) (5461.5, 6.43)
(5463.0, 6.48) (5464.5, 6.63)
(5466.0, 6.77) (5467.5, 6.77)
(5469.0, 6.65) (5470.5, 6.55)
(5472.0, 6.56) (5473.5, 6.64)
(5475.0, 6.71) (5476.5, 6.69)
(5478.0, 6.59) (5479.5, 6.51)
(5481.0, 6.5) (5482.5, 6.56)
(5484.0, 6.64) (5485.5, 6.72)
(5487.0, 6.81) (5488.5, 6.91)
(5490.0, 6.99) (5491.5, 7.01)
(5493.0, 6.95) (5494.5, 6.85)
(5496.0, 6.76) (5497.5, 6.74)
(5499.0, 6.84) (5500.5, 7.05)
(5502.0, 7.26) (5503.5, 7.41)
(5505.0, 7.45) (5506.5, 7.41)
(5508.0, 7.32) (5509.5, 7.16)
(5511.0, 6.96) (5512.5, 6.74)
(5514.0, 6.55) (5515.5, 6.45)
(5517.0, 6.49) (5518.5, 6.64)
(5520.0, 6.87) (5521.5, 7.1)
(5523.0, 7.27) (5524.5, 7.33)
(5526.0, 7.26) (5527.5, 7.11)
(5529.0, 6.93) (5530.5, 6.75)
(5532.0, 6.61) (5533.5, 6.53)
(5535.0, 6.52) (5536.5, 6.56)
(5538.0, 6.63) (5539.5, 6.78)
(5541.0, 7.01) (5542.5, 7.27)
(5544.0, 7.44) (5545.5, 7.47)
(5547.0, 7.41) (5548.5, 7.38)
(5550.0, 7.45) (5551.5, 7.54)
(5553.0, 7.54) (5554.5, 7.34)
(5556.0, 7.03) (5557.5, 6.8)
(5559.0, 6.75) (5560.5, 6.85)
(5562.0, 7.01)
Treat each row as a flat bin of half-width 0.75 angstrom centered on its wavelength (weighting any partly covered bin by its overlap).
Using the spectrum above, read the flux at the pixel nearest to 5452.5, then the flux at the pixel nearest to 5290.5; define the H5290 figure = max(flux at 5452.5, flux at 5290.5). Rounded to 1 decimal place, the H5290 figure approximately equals 7.1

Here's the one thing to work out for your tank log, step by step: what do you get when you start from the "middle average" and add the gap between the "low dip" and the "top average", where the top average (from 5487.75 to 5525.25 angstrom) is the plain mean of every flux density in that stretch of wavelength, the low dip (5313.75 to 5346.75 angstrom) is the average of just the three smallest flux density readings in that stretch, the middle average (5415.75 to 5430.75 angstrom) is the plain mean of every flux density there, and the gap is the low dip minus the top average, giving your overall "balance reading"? 7.0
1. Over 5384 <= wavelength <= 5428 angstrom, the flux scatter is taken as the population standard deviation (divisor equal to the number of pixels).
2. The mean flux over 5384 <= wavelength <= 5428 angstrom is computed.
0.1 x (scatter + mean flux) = 0.705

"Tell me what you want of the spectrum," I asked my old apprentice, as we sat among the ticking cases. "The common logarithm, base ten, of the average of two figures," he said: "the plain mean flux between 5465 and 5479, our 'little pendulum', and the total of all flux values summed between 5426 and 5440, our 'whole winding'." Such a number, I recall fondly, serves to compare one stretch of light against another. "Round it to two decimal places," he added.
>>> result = 1.54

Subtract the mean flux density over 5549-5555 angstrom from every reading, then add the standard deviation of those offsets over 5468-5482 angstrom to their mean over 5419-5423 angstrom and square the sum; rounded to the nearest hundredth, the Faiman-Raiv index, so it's 0.08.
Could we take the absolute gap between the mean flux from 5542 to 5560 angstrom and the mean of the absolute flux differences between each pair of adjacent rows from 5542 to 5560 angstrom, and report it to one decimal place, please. 7.2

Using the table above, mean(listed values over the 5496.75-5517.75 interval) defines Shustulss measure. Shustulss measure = 7.0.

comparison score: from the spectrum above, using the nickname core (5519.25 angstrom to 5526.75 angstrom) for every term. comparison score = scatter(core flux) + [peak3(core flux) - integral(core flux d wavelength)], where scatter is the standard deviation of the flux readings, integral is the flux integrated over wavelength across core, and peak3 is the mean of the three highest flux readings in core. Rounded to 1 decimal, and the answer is -46.3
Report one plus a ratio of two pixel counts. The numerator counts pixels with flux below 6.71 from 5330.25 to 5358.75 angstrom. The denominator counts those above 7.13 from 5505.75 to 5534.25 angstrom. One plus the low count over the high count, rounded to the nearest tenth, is 1.7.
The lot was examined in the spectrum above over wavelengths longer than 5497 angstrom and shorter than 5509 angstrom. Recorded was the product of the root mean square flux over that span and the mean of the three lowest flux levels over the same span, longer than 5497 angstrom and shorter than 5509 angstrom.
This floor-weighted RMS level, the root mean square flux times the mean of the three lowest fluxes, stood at 49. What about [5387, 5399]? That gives 37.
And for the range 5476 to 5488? 43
